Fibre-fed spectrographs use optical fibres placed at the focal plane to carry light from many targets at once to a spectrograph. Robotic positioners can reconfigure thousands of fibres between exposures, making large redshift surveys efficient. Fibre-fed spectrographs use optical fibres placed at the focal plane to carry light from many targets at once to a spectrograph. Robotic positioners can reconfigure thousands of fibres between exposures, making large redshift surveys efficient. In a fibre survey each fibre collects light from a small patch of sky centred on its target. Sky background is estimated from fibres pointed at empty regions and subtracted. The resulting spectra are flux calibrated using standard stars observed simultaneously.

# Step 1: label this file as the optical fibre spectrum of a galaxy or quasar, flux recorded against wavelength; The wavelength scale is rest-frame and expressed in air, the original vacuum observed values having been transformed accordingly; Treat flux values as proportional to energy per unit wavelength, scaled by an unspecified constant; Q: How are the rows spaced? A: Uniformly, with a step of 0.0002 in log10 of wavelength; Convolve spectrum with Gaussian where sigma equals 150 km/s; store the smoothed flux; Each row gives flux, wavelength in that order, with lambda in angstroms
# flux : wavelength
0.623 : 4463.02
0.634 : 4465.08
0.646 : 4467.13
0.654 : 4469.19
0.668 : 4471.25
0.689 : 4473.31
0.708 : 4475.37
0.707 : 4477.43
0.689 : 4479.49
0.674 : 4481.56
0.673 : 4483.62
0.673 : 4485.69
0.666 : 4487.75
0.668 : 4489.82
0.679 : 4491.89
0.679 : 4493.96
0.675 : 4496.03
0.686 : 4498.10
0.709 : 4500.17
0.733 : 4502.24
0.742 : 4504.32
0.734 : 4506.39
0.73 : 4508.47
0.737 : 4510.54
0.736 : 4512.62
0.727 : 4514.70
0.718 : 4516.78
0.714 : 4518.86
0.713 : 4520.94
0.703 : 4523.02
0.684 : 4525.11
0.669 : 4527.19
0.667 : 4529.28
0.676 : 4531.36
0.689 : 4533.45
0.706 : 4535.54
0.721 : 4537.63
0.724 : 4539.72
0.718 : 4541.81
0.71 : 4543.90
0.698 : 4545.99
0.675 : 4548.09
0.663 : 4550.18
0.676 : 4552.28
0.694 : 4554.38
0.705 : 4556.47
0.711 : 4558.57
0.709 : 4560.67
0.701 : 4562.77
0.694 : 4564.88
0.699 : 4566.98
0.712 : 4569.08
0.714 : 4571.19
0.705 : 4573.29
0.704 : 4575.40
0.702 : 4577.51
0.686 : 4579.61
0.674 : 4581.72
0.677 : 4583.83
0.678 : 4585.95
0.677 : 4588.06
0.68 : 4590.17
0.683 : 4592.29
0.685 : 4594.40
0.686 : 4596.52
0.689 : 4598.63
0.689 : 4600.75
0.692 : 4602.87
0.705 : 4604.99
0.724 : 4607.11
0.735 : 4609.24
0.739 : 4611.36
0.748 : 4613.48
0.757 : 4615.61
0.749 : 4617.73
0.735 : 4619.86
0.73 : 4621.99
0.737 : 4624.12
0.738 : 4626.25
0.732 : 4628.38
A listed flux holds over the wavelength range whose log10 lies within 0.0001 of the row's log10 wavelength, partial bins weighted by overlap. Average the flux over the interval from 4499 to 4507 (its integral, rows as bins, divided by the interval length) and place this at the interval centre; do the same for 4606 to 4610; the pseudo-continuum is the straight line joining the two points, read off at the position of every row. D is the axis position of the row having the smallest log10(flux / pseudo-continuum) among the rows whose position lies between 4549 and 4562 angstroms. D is 4550.18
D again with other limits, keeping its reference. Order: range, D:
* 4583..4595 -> 4583.83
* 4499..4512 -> 4500.17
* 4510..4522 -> 4520.94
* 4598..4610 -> 4598.63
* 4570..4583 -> 4581.72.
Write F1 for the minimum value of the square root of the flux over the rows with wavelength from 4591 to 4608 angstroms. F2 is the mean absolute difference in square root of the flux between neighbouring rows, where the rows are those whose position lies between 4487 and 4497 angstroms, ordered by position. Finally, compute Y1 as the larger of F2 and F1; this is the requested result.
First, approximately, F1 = 0.826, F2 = 0.0026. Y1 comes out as 0.826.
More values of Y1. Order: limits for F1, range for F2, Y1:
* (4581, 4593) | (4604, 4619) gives 0.821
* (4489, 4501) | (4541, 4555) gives 0.817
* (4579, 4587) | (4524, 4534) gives 0.821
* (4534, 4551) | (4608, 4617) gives 0.814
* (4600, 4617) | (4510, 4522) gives 0.830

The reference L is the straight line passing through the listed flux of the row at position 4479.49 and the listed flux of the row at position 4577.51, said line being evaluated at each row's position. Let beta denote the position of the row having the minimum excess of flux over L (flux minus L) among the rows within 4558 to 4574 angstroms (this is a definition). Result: 4564.88 angstroms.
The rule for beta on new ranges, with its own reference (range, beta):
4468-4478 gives 4469.19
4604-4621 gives 4604.99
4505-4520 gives 4518.86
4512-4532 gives 4529.28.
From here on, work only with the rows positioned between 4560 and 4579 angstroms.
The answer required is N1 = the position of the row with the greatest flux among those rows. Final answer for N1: 4571.19 angstroms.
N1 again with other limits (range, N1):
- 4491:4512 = 4504.32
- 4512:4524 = 4512.62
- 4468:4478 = 4475.37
